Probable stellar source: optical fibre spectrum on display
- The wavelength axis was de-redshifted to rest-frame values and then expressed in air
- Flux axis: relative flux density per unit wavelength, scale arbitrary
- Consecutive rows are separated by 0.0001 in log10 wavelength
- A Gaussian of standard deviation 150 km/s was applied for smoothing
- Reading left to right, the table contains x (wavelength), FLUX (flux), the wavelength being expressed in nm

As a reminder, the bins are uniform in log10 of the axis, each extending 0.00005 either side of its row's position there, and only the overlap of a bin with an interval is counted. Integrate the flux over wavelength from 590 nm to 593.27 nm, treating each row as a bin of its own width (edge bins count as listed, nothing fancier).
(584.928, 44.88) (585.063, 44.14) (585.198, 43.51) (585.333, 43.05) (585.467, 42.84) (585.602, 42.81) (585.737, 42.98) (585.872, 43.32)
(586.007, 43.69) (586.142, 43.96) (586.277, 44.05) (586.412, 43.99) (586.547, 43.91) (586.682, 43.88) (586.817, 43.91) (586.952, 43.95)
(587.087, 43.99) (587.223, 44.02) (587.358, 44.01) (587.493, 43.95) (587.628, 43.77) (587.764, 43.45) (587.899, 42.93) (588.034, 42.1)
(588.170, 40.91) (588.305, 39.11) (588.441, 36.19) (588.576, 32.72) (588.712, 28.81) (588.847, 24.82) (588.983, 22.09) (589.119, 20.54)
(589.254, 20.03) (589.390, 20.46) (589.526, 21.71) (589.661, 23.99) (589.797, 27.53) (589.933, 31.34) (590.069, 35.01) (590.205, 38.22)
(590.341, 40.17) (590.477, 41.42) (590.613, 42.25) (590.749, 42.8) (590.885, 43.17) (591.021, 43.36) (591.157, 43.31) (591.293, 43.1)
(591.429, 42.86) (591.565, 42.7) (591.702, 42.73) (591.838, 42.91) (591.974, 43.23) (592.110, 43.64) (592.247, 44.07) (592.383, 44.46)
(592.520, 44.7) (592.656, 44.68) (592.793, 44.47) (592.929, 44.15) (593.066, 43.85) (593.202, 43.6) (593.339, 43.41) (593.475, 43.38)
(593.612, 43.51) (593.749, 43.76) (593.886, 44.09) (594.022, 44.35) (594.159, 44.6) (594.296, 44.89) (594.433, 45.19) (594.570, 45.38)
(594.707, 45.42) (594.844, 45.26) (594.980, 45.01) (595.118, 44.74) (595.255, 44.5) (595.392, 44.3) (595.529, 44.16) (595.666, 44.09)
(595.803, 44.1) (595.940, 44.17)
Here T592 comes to 140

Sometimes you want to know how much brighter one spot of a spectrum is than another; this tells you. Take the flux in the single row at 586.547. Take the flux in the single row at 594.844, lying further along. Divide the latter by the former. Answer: 1.03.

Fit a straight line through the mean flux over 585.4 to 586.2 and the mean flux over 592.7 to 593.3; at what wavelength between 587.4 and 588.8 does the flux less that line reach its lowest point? 588.712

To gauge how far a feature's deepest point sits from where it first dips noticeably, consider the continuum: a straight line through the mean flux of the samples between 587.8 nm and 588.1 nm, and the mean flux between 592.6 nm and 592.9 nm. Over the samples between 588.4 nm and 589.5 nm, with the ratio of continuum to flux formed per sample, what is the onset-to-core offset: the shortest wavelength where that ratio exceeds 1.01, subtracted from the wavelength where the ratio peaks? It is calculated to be 0.81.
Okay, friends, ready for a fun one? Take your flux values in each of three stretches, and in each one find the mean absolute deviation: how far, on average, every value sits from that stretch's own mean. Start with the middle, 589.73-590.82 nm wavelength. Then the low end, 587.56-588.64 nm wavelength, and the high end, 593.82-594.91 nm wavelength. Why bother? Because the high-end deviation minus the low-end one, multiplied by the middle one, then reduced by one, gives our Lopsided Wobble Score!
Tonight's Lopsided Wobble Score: -13.2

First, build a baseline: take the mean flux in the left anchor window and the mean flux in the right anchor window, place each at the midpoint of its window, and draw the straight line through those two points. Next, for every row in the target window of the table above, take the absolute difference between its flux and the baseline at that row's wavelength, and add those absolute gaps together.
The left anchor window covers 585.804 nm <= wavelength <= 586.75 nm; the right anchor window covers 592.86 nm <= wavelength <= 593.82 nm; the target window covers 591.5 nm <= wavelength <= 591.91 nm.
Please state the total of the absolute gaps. 2.8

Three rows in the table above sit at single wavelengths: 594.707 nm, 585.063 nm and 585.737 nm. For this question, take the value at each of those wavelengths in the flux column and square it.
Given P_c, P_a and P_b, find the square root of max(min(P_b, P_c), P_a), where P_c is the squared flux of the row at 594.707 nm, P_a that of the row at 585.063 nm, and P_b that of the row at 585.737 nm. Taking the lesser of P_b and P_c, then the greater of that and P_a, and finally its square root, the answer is 44.1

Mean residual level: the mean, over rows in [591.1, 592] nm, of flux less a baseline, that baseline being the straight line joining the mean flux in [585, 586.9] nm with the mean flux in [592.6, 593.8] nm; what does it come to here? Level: -0.8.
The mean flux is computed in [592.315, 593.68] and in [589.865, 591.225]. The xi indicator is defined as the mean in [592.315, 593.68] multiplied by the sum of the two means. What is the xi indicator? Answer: 3703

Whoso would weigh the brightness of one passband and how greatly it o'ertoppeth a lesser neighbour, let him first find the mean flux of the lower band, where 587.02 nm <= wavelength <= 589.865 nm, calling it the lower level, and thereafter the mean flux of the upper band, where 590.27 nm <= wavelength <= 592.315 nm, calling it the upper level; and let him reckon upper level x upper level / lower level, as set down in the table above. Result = 54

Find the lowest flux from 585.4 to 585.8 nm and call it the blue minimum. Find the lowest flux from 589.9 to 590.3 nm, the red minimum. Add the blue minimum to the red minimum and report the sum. 74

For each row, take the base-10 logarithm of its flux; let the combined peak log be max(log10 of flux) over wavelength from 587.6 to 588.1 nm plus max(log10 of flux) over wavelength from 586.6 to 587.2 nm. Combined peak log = 3.28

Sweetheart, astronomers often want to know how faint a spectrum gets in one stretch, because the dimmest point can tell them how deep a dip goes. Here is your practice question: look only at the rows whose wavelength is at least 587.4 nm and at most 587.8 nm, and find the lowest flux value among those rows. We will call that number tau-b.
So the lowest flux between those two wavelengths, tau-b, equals 43.45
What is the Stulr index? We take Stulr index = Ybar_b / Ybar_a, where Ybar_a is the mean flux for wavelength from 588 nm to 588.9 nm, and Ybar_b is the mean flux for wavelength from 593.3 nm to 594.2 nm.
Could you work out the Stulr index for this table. 1.26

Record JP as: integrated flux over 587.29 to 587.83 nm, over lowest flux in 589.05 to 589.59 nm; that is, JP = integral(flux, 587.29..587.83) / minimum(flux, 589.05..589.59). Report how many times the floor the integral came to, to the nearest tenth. 1.2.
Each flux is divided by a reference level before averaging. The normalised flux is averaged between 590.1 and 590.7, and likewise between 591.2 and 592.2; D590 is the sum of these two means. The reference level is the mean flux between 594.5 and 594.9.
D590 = 1.84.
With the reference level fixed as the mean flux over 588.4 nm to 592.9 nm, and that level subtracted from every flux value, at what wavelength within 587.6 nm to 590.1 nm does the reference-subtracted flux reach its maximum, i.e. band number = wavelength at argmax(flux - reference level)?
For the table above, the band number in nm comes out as 587.628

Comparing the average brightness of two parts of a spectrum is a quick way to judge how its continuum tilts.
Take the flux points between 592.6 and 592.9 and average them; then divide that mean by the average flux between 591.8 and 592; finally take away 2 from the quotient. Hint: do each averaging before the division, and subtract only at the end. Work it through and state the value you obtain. -0.97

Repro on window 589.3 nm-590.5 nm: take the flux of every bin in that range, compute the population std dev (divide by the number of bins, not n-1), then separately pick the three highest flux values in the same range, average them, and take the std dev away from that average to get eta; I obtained 32.3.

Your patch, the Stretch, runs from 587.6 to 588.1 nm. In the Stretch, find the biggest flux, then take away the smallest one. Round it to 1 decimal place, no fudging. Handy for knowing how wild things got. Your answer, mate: 1.7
